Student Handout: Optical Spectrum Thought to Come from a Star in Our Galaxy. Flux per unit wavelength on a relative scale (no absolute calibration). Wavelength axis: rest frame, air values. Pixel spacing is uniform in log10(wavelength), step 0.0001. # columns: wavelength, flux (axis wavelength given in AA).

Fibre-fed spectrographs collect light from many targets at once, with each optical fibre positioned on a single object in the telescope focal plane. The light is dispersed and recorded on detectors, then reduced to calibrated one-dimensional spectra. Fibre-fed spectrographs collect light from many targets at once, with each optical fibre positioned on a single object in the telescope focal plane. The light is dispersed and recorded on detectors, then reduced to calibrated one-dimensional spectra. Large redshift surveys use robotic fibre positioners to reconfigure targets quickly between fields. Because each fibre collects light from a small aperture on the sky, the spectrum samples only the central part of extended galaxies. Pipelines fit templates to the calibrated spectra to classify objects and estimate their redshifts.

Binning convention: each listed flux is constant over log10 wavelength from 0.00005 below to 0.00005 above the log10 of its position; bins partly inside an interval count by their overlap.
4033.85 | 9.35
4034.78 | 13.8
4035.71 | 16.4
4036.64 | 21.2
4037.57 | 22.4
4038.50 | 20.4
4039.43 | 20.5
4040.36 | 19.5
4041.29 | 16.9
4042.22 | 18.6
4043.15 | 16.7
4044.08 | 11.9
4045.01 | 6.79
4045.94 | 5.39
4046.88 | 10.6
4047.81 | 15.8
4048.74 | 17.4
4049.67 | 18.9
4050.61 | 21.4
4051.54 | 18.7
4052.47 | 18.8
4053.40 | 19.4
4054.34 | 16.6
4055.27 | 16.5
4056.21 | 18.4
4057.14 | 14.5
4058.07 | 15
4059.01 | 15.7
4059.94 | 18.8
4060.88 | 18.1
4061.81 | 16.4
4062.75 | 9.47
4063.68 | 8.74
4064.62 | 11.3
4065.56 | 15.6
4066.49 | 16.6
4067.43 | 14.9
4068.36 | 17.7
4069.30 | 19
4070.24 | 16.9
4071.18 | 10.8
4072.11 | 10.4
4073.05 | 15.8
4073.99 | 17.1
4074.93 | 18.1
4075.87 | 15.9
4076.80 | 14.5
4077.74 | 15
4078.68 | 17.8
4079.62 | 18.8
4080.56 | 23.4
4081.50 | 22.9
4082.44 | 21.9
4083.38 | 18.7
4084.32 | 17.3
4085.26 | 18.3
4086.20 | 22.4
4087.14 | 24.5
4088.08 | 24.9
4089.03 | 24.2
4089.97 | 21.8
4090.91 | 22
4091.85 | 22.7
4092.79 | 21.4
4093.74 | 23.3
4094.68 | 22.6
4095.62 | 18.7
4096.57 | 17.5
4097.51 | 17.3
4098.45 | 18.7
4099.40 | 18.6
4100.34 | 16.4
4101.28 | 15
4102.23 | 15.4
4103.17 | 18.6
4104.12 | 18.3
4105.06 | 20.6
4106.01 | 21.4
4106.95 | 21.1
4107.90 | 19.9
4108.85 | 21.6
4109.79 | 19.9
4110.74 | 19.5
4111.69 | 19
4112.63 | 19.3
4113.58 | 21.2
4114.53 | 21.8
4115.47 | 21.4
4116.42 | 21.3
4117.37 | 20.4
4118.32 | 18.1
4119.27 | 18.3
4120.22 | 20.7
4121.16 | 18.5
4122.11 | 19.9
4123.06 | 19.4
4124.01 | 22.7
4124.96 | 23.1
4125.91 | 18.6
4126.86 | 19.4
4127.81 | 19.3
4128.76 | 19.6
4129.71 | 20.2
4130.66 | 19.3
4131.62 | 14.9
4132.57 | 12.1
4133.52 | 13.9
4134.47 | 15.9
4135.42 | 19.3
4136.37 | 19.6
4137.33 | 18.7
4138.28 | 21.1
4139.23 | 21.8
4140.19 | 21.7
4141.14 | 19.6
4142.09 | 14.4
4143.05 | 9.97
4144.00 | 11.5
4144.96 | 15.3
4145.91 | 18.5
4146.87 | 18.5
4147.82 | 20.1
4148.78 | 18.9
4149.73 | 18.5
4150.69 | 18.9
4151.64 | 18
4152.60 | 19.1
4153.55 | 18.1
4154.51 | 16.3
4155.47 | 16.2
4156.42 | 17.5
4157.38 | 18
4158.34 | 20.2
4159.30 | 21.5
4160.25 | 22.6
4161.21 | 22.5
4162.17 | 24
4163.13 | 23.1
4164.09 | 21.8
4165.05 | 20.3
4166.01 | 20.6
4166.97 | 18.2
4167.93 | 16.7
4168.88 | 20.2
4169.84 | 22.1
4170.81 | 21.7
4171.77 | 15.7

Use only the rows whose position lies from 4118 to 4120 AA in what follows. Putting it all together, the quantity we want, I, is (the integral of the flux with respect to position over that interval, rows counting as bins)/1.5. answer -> 25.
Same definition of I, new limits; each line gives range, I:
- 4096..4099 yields 36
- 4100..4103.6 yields 39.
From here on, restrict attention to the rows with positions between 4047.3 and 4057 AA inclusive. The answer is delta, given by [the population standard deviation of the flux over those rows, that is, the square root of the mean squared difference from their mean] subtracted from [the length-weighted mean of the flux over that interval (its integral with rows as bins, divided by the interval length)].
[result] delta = 16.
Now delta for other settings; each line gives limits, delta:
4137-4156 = 15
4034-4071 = 12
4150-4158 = 17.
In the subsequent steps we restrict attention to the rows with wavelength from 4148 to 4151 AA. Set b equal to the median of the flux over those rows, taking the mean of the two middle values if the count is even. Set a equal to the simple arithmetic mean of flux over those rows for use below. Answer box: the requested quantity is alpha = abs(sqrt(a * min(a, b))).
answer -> 18.8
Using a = 18.8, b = 18.9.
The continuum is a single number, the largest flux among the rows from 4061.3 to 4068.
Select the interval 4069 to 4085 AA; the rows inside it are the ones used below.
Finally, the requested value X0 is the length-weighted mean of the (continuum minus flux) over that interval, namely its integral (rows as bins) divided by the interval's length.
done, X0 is -1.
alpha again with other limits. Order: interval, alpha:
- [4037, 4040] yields 20.8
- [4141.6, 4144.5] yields 11.7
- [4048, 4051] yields 19.1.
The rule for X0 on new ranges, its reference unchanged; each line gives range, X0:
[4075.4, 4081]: -1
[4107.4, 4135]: -3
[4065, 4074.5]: 1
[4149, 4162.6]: -3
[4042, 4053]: 2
